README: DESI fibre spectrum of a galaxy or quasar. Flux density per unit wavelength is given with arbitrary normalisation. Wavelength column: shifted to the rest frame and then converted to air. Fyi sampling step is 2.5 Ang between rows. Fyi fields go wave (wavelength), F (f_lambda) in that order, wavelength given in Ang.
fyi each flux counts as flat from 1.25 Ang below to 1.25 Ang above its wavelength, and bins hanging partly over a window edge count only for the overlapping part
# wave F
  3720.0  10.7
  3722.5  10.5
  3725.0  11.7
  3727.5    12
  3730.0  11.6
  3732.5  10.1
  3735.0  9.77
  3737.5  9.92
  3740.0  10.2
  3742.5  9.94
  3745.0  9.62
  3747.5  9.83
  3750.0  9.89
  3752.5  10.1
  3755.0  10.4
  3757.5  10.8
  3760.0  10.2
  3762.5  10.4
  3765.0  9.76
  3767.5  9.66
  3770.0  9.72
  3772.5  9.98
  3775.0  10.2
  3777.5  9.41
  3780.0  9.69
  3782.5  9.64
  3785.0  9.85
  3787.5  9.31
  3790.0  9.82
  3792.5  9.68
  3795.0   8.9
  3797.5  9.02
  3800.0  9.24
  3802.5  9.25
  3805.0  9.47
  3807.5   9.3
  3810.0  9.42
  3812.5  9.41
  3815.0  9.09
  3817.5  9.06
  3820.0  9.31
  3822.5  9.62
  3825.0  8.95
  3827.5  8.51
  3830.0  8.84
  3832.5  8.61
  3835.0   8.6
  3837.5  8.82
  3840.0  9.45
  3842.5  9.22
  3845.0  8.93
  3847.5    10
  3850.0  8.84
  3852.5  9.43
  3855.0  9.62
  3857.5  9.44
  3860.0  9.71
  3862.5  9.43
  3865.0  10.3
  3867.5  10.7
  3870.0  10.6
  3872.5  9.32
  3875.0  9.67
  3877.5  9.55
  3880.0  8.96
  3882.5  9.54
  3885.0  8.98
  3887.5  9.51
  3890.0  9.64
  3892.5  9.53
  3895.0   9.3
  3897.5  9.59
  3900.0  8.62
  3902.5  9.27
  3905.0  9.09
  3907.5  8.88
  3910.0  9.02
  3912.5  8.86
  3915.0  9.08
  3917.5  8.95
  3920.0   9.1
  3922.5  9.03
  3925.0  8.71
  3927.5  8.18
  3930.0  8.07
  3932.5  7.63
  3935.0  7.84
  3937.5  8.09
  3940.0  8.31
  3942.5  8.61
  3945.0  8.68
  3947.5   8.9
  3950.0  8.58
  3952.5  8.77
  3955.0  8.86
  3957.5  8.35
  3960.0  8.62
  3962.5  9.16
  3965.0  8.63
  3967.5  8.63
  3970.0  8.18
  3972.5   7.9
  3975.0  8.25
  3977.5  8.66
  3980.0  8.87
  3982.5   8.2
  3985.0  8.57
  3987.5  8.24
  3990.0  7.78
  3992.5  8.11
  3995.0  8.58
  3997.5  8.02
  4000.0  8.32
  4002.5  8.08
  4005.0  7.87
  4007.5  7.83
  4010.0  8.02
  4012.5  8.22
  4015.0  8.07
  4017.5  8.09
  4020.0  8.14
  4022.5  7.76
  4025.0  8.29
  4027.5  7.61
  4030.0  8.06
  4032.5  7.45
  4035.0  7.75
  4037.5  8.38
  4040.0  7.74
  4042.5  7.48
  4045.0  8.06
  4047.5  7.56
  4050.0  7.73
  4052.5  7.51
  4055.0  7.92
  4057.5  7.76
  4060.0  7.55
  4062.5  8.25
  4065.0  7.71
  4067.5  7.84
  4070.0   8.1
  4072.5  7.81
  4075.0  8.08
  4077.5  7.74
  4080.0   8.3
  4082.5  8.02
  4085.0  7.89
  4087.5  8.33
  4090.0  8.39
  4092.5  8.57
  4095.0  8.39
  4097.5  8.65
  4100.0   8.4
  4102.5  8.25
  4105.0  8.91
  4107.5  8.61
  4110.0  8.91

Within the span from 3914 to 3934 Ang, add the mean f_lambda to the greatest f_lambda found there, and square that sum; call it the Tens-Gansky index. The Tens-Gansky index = 313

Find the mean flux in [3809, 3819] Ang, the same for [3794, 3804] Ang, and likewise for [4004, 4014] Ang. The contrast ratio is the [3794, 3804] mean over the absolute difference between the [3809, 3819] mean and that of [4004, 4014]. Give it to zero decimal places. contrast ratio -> 7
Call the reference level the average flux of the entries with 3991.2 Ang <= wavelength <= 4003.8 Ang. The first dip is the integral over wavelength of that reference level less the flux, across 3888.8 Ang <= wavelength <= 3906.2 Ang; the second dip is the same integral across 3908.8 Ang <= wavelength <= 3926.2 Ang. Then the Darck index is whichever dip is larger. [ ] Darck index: -13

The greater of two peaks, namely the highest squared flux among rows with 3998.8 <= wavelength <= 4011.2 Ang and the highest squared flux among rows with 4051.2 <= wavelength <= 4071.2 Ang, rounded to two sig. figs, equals 69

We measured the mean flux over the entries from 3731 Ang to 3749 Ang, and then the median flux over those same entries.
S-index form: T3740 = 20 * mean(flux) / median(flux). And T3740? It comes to 20.0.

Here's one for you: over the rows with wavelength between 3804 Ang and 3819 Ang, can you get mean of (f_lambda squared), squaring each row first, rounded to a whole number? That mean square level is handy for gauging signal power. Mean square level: 86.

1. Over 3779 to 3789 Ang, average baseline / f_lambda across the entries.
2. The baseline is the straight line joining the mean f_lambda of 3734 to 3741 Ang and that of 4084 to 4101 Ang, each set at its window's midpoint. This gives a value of 1.01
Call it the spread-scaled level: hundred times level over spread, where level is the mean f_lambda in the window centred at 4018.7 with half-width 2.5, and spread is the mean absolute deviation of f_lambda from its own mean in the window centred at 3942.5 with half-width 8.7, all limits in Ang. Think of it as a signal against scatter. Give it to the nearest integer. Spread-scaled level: 2705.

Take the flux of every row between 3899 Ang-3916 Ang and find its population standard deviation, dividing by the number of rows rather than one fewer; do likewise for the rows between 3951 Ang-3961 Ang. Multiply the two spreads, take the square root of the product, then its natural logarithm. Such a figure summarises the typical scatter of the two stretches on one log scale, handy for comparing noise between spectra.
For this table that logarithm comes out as -1.64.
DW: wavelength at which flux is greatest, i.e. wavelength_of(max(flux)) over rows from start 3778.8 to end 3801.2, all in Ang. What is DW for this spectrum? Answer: 3785.0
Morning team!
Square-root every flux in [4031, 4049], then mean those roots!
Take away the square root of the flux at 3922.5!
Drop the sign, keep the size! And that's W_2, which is 0.217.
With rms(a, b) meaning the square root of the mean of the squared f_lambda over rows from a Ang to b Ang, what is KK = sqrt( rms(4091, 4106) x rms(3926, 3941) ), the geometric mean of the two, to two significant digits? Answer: 8.3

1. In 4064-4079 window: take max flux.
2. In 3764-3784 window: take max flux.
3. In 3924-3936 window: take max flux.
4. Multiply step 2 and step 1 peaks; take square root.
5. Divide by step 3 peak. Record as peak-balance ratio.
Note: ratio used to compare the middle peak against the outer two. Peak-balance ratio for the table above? 1.04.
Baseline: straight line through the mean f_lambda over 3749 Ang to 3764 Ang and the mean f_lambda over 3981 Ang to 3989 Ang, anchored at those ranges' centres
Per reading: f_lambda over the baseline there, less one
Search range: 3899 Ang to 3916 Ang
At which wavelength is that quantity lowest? 3900.0 Ang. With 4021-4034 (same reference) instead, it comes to 4032.5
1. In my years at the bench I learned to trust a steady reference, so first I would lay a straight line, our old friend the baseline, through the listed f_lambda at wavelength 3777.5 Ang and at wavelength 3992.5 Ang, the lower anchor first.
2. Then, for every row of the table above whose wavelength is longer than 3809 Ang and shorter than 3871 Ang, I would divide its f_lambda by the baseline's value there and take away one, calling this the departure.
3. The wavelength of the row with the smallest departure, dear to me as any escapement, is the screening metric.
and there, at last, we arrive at 3827.5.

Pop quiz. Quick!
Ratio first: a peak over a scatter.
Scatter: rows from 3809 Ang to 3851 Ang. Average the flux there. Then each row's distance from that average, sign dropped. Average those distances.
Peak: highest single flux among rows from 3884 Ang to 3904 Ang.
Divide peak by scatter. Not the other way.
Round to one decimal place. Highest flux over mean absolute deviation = 29.9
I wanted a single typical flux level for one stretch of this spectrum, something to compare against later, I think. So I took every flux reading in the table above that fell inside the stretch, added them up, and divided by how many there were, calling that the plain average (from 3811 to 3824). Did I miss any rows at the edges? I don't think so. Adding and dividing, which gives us 9.3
